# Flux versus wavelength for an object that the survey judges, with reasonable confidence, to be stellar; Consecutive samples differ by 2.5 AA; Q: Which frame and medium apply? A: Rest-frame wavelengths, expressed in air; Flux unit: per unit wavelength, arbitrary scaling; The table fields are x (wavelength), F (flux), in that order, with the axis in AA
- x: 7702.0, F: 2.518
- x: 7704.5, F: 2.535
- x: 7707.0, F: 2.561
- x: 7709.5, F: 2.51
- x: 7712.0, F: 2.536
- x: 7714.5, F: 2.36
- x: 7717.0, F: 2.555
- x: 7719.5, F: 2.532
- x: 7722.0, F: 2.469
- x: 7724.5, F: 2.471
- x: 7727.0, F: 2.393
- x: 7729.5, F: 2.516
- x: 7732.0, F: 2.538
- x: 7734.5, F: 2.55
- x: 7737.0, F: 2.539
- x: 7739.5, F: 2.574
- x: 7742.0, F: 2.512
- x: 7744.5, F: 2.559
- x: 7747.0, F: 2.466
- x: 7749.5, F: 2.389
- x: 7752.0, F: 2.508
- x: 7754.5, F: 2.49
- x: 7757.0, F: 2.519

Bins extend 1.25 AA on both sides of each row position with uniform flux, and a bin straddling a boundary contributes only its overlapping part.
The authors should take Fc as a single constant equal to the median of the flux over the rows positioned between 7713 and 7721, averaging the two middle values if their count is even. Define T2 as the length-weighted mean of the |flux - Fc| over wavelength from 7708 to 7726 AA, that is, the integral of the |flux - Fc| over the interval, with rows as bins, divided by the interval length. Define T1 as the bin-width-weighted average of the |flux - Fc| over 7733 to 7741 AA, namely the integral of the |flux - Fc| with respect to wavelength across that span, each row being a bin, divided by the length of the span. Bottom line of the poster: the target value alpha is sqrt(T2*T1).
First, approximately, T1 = 0.022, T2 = 0.050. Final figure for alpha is 0.033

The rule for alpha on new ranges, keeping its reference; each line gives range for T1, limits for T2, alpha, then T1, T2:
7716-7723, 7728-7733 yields 0.022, 0.028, 0.018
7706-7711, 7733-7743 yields 0.023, 0.024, 0.021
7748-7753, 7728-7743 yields 0.042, 0.086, 0.020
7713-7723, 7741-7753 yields 0.060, 0.063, 0.057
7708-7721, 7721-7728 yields 0.062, 0.044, 0.087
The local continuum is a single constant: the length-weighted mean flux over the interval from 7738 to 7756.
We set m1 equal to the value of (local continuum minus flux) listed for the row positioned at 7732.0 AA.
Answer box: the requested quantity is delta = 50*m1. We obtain -1.9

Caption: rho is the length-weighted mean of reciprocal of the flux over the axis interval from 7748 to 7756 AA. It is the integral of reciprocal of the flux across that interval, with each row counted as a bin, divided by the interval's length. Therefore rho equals 0.406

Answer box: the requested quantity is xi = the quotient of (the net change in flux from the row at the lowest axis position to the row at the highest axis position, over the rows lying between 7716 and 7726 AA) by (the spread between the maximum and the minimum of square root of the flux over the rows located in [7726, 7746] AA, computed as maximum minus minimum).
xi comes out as -1.5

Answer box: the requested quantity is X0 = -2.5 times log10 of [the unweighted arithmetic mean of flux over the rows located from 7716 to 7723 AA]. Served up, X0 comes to -1.00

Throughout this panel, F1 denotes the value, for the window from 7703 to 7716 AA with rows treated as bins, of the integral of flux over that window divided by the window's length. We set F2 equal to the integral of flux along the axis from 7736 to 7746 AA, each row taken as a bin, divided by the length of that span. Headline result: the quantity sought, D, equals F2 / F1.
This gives 1.017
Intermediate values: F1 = 2.50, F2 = 2.54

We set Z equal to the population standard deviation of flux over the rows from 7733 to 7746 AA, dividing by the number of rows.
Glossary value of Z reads 0.021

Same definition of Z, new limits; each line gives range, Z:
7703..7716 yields 0.072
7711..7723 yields 0.071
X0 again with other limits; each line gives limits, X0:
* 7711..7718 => -0.99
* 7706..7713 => -1.01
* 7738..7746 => -1.02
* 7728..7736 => -1.01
